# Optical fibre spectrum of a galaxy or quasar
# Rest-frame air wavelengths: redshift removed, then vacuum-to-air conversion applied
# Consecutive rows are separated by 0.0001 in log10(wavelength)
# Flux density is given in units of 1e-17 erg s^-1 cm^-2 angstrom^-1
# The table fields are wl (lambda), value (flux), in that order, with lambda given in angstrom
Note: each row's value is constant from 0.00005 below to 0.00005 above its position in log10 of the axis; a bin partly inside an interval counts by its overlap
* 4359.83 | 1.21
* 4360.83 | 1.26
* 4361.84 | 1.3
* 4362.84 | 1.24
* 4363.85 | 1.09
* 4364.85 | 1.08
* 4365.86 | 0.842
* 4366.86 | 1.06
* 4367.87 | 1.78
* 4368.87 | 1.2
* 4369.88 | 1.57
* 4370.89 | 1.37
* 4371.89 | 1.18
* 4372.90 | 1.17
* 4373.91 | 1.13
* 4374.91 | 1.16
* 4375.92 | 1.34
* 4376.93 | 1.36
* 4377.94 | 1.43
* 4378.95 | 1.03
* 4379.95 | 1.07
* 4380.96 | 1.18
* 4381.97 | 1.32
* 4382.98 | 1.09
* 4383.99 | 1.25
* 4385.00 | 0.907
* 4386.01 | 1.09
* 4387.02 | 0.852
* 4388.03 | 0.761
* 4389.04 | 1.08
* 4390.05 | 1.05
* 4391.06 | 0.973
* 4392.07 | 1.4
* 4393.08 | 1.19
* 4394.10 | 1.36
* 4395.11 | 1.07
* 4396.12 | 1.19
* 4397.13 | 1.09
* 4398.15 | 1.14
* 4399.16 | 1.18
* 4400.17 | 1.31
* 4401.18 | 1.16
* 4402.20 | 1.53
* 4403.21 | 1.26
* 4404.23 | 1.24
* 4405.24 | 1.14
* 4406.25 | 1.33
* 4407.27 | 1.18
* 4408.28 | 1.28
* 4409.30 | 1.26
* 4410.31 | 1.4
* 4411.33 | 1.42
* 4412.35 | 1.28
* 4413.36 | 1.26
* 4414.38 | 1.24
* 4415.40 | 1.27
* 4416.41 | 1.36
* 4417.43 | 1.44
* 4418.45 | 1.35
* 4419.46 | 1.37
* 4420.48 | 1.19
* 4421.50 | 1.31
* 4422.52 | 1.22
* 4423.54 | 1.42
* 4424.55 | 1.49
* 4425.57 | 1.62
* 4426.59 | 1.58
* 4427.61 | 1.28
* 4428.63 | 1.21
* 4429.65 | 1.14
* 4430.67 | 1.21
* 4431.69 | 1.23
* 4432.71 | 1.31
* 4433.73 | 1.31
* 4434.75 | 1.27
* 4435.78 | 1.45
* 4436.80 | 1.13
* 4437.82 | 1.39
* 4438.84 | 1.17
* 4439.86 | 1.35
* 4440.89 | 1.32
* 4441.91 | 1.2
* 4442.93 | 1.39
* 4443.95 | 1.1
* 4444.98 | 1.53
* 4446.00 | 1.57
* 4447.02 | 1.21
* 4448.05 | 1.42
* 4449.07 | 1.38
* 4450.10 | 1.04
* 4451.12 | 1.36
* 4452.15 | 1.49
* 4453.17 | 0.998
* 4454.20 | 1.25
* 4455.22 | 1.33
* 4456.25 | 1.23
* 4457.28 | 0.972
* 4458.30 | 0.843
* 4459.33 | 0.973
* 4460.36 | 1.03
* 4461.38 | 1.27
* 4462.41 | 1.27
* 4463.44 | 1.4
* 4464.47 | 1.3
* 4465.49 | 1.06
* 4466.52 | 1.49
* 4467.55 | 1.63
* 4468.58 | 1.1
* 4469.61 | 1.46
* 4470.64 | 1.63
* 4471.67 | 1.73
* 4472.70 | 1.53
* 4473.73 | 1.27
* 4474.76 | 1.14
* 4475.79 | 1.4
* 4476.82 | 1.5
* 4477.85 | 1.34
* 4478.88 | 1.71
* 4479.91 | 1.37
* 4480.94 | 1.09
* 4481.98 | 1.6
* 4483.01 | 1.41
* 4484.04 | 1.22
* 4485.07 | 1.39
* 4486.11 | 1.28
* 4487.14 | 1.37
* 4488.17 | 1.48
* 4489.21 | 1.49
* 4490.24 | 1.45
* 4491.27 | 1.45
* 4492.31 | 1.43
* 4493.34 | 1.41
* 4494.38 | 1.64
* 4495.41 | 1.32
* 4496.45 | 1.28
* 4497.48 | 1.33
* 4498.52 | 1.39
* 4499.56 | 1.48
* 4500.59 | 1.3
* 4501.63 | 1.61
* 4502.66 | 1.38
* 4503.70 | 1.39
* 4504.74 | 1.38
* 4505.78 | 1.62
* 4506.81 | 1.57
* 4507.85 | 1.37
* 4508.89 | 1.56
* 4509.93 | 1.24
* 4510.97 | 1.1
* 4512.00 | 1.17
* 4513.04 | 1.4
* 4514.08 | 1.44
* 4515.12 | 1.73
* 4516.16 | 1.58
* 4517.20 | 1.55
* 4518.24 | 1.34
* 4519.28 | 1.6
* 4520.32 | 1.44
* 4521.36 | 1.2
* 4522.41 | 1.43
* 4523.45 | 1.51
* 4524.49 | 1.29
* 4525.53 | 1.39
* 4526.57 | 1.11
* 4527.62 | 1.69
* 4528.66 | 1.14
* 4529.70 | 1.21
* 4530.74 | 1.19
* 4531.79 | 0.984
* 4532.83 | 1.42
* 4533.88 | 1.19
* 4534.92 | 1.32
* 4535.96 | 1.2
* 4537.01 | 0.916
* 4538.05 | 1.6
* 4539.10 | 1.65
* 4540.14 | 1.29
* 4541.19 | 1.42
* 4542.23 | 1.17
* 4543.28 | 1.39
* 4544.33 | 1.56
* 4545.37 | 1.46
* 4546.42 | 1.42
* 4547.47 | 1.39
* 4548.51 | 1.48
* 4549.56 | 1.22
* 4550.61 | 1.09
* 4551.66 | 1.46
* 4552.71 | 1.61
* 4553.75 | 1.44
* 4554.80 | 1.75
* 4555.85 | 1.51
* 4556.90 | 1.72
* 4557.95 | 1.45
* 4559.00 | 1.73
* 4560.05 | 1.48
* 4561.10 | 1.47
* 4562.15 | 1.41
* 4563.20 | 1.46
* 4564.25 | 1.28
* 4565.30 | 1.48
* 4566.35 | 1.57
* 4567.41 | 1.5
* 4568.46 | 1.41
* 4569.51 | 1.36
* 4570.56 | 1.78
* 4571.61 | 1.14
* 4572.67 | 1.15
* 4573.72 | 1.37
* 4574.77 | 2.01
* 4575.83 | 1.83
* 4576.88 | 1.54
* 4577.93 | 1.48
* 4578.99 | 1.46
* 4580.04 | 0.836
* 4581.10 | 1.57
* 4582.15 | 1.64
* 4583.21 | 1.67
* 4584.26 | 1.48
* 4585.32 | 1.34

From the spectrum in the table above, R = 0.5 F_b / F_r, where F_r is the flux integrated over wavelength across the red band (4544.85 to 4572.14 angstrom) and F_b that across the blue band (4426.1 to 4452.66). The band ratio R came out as 0.435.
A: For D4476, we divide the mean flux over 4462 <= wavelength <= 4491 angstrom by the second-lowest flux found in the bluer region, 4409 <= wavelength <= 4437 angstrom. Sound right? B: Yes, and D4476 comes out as 1.23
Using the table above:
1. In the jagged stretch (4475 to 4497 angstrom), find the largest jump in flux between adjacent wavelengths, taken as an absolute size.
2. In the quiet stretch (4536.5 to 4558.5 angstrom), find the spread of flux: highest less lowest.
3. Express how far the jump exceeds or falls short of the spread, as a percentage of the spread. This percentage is -39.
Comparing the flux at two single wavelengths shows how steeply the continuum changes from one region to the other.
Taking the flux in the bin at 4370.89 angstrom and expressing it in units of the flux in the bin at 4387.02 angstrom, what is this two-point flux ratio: 1.6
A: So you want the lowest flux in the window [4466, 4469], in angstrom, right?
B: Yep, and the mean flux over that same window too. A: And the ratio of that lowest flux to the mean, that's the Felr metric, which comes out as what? 0.78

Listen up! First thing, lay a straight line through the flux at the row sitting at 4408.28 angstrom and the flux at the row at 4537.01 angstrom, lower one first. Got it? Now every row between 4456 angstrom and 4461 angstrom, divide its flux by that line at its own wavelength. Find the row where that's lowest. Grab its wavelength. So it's 4458.30 angstrom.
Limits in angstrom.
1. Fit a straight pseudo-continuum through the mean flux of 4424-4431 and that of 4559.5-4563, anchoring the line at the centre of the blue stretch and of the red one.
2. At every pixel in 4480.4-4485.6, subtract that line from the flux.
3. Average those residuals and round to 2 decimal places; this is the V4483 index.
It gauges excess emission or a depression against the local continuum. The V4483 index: -0.06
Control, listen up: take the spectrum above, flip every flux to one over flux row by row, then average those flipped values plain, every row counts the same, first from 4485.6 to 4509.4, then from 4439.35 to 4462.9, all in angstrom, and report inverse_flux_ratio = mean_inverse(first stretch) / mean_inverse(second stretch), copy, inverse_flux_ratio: 0.85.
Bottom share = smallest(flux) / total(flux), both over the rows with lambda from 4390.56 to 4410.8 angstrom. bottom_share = 0.0394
